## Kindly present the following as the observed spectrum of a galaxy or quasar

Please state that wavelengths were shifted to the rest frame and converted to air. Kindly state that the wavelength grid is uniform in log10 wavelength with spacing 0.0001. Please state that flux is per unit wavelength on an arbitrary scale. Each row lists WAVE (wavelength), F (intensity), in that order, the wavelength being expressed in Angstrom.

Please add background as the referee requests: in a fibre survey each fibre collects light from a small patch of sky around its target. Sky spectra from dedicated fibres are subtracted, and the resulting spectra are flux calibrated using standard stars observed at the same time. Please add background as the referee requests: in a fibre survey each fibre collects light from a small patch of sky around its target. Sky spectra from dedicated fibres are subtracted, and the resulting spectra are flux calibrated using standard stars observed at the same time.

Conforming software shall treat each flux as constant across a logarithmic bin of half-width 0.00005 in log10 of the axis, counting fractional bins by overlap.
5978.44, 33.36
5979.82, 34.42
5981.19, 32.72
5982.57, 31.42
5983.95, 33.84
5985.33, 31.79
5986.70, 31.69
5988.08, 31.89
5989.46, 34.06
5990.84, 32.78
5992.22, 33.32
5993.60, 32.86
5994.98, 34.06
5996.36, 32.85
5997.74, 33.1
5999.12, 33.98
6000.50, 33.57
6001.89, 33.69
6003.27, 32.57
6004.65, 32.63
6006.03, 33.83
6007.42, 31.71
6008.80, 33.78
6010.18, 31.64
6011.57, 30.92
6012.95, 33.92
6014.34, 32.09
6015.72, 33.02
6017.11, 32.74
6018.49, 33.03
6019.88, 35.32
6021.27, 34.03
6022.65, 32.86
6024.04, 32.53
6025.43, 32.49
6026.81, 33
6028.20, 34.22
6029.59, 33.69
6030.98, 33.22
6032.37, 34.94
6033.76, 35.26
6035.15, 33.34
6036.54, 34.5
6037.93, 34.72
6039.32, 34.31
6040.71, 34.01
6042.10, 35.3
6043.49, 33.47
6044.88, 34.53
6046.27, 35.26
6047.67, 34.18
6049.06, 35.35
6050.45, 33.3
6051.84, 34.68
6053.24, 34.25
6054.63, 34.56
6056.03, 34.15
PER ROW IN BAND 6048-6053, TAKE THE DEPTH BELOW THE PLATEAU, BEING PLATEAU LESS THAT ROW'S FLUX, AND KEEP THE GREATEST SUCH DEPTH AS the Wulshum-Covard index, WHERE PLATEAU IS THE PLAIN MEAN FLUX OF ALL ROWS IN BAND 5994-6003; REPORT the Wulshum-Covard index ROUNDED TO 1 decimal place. 0.2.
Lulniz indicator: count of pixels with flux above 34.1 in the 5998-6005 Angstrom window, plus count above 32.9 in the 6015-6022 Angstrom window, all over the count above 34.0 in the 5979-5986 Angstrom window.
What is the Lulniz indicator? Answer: 4.0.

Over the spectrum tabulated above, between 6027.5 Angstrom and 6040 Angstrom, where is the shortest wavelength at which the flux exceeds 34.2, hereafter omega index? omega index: 6028.20 Angstrom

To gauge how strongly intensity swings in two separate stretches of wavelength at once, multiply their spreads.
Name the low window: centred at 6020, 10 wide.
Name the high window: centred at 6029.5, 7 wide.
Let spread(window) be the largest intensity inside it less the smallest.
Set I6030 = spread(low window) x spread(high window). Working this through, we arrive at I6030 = 5.4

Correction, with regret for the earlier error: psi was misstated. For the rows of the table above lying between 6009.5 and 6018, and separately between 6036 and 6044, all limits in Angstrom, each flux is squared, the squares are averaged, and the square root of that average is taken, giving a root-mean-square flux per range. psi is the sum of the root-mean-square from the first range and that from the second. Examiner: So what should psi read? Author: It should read 66.8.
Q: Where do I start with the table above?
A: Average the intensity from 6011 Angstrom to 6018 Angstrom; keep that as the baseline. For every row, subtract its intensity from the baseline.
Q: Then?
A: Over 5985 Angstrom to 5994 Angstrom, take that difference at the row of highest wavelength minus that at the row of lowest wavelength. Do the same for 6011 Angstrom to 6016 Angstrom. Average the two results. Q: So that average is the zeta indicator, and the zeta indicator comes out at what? -1.6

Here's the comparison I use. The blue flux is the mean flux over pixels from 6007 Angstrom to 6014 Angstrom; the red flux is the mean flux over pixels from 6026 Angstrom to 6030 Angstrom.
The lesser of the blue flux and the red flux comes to 32.4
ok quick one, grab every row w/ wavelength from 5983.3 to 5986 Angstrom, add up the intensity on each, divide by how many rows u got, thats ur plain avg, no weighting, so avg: 32.8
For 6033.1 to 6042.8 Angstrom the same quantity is 34.5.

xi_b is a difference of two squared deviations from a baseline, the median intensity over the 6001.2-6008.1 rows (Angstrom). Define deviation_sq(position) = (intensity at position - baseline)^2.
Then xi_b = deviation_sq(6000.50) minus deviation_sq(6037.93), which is -3.5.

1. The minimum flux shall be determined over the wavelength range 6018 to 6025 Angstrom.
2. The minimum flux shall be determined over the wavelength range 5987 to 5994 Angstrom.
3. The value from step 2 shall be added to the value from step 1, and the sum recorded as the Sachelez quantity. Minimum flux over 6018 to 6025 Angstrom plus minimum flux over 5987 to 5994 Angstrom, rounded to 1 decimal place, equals 64.4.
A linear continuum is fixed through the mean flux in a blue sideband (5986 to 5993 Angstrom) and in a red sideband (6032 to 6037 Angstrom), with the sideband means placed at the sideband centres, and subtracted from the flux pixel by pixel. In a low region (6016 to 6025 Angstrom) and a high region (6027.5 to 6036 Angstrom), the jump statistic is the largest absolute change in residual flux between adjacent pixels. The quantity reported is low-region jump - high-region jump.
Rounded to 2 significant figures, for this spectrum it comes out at 0.26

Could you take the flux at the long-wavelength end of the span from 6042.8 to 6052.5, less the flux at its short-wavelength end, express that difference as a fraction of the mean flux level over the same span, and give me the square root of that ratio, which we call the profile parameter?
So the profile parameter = 0.19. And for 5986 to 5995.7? 0.27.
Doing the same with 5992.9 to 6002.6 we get 0.16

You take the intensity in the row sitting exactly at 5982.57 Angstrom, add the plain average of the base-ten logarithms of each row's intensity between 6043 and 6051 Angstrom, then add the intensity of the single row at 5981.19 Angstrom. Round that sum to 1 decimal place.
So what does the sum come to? 65.7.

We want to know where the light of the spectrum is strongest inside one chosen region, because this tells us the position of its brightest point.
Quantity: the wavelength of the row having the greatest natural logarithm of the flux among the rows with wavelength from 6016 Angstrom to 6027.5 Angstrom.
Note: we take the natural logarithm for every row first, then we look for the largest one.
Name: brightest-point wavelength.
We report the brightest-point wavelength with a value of 6019.88 Angstrom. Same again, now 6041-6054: 6049.06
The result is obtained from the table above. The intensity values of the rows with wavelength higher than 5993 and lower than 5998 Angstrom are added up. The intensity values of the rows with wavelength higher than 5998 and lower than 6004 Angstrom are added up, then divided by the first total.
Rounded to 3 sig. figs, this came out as 1.01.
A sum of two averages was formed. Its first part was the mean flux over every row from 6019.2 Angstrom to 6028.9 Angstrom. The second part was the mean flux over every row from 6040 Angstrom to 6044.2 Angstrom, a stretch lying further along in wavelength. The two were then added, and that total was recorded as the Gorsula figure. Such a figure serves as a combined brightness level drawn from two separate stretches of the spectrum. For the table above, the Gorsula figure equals 67.8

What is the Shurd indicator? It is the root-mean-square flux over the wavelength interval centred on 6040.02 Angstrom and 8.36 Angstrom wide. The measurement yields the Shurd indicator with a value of 34.4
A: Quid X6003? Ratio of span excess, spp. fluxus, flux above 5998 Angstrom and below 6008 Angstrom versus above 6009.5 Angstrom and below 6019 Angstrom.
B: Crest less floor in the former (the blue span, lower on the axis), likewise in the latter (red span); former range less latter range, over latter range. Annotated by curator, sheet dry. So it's -0.2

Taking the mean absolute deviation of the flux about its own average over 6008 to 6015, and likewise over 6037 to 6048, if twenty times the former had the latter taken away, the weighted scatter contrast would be 22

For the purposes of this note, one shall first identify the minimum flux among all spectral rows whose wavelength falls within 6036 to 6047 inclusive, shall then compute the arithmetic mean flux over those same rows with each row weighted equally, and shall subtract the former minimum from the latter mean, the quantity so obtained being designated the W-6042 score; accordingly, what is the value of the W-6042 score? 1.0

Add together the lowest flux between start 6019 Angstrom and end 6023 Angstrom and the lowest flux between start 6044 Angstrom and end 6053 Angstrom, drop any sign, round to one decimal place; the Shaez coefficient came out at 66.2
